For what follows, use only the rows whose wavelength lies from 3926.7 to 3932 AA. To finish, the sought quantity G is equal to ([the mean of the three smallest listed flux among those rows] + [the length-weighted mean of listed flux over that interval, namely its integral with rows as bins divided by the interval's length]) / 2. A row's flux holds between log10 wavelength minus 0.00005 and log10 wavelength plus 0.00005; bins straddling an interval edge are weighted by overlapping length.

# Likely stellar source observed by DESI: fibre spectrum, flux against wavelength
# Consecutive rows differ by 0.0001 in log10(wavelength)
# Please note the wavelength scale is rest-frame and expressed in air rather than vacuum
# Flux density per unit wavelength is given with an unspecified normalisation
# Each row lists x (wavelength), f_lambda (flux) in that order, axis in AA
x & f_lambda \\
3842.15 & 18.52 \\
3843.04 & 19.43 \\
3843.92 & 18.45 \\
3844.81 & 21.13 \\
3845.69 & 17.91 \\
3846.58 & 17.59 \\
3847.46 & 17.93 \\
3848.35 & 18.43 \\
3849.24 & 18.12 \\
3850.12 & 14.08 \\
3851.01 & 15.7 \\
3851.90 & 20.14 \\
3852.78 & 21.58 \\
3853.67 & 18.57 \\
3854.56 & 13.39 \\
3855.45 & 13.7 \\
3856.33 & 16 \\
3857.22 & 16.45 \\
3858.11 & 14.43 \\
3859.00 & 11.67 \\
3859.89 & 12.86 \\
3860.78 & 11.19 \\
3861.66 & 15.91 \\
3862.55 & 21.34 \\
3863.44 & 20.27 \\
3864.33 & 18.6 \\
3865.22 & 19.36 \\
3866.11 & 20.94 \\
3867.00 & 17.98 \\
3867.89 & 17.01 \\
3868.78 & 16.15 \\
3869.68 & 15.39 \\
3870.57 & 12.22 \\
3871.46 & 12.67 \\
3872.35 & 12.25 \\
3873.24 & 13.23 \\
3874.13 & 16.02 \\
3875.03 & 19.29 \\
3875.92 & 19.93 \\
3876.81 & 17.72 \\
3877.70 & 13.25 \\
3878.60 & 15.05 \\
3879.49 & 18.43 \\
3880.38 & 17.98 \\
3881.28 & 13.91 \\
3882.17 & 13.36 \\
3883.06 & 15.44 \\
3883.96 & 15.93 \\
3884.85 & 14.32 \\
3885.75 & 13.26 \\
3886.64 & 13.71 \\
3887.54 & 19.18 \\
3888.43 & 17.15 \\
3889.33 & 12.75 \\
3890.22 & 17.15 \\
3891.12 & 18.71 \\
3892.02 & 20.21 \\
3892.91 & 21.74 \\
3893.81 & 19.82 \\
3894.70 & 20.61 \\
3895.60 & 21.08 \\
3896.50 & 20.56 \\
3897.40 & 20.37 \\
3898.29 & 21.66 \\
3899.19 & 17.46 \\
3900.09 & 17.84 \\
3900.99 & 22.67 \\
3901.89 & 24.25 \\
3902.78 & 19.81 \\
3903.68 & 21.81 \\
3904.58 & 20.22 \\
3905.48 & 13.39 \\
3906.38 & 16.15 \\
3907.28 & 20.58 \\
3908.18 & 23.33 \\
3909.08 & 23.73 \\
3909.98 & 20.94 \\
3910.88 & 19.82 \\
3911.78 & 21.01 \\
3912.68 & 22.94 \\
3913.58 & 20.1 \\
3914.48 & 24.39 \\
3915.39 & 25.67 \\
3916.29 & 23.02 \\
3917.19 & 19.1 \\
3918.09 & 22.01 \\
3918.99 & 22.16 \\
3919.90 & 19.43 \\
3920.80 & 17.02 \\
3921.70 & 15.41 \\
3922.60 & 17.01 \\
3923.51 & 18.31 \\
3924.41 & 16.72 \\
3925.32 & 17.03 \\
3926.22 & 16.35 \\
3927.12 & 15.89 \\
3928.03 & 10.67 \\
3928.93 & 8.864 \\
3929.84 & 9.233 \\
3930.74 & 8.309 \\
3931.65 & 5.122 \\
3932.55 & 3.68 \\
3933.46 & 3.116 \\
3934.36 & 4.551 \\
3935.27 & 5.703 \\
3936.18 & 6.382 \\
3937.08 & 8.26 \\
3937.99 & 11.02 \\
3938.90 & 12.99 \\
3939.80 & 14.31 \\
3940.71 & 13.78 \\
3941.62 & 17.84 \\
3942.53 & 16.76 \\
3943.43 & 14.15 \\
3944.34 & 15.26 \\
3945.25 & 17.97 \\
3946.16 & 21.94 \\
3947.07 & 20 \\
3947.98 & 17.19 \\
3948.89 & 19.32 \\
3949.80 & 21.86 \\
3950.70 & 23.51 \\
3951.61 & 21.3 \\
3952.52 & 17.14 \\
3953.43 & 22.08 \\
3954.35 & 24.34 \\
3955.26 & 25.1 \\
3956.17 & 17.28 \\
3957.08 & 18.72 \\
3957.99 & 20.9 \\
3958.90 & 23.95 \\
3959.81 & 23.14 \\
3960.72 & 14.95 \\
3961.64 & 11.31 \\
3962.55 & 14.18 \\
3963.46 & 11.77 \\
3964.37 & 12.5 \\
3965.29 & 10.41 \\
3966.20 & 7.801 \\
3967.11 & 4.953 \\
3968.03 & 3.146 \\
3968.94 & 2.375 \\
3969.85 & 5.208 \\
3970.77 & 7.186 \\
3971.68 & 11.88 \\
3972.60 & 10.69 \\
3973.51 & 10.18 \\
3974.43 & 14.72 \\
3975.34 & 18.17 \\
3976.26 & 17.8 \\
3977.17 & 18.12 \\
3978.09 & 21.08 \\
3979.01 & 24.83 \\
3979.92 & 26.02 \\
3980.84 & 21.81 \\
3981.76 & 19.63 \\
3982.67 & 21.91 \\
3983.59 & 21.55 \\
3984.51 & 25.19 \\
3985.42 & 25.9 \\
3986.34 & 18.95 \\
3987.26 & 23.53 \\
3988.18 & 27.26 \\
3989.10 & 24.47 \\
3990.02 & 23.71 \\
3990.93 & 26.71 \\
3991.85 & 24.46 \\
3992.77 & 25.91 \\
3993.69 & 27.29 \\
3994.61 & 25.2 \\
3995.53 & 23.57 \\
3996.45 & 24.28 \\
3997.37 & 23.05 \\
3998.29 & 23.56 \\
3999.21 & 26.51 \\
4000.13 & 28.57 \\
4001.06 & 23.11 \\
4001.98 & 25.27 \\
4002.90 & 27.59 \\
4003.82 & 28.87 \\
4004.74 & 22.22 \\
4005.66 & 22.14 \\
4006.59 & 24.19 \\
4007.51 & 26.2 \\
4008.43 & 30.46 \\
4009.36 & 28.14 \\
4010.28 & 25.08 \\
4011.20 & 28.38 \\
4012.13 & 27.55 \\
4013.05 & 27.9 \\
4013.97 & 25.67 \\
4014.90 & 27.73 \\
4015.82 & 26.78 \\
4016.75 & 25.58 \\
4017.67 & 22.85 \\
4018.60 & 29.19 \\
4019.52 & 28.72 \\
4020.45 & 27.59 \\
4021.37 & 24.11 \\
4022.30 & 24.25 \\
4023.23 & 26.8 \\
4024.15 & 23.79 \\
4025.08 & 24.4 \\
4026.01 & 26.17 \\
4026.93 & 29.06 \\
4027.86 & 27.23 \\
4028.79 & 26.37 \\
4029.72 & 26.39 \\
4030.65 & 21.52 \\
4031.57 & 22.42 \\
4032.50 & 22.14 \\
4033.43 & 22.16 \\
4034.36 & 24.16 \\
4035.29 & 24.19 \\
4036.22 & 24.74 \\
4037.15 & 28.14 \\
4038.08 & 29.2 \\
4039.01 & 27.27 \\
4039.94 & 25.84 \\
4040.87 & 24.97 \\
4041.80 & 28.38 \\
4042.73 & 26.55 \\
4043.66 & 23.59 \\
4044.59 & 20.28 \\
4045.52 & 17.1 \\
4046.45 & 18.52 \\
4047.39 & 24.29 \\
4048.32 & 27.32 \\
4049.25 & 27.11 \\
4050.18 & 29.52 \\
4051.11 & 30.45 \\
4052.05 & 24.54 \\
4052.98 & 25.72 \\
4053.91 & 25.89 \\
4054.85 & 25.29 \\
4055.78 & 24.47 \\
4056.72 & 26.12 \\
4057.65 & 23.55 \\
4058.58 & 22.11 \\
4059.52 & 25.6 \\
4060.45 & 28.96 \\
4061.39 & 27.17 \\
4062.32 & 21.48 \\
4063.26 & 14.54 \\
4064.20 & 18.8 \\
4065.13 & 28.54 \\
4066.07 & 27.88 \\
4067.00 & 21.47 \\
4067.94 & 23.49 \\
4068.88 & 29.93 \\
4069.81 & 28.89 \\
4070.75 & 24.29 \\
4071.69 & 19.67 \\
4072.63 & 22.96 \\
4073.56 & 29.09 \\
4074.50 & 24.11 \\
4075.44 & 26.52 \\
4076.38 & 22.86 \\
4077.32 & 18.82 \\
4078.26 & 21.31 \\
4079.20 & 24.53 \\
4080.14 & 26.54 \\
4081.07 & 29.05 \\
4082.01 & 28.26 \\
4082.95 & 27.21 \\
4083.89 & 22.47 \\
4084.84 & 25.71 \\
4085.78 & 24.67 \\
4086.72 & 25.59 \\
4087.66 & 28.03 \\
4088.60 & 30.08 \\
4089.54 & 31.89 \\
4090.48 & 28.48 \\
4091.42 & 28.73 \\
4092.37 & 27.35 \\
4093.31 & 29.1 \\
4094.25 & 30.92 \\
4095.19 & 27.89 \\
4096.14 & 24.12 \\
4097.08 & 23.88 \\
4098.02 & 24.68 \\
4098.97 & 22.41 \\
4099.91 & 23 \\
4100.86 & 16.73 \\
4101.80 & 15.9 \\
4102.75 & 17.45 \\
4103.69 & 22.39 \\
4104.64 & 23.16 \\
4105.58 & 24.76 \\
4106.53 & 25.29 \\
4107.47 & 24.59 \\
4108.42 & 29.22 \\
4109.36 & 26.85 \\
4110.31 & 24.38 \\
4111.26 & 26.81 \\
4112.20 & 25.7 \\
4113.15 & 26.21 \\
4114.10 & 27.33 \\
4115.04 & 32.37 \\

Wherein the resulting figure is 9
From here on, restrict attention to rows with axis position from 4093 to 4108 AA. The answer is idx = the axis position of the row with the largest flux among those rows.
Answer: 4094.25 AA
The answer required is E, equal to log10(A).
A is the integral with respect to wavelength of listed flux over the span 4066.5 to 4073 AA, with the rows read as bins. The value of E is 2.20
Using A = 159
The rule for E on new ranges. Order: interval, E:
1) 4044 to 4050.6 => 2.19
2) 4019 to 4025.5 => 2.22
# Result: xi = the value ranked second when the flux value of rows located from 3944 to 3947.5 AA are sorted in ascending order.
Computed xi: 17.97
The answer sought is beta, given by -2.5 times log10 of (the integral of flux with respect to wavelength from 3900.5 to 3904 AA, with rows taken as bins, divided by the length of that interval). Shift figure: -3.36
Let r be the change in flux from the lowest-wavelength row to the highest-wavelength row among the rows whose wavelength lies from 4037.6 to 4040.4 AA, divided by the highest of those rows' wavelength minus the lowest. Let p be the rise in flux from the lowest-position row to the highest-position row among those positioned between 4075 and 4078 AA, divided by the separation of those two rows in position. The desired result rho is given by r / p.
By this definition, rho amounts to 0.4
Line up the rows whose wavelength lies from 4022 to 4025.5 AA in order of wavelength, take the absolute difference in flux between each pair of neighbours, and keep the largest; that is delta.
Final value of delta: 3.0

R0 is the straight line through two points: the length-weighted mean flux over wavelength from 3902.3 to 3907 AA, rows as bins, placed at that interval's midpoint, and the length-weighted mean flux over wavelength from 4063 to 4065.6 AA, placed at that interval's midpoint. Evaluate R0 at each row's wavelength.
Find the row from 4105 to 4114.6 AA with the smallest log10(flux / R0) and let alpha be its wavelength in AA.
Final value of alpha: 4110.31 AA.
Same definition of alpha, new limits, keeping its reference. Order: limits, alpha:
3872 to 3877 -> 3872.35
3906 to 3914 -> 3906.38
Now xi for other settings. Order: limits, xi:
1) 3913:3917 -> 23.02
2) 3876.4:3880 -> 15.05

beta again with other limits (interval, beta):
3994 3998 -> -3.46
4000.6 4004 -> -3.54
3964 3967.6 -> -2.36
